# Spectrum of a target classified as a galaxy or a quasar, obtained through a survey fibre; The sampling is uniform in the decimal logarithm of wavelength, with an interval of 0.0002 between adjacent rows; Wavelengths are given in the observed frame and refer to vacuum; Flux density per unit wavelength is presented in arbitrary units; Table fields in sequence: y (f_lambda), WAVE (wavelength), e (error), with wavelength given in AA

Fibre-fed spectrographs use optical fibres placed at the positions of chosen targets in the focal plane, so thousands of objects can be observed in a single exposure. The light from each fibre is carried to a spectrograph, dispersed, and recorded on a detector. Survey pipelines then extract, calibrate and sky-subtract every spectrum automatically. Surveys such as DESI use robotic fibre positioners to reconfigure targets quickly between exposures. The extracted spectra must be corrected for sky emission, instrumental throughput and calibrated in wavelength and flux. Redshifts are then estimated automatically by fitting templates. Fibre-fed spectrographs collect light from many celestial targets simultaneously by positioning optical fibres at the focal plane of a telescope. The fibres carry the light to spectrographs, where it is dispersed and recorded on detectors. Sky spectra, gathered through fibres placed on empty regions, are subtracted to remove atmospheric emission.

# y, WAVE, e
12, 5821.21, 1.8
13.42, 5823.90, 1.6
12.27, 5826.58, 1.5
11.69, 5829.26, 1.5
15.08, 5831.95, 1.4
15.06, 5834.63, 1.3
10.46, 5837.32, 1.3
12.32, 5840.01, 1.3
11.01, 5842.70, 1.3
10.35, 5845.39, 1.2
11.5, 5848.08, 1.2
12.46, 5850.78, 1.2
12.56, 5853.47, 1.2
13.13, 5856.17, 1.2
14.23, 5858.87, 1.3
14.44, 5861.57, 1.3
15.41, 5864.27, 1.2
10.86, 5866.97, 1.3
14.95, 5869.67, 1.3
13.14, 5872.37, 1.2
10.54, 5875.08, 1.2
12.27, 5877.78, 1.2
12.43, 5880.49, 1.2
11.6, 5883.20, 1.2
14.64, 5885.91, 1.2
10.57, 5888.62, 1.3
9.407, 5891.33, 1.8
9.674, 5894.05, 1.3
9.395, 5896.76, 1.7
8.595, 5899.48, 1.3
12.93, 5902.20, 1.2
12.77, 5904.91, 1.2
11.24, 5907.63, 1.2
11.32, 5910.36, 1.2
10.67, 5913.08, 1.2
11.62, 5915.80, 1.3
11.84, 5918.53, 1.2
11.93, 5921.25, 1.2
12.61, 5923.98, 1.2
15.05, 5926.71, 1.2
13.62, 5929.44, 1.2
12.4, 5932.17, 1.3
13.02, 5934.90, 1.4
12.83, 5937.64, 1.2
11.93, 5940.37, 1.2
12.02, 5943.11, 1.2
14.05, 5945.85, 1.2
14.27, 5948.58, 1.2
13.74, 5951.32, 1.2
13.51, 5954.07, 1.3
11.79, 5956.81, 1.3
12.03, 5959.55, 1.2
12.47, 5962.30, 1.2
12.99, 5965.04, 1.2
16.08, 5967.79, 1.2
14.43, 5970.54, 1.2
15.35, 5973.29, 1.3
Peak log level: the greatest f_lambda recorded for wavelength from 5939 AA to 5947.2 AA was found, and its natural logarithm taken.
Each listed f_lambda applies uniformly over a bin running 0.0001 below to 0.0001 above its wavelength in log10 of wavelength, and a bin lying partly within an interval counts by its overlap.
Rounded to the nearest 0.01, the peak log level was 2.64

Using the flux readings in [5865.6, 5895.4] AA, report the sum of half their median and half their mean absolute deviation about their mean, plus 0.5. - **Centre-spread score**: 7.05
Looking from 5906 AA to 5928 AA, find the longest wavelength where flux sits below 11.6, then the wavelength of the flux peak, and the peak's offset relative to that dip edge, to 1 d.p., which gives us 13.6 AA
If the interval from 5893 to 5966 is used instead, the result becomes 13.6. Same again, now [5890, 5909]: -5.4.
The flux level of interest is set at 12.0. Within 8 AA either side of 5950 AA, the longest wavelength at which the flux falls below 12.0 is 5956.81 AA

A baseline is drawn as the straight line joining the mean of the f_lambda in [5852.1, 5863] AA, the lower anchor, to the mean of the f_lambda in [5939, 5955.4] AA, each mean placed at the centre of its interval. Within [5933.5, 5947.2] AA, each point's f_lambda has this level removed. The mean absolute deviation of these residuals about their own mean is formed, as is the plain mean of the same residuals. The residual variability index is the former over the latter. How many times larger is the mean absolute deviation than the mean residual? -1.2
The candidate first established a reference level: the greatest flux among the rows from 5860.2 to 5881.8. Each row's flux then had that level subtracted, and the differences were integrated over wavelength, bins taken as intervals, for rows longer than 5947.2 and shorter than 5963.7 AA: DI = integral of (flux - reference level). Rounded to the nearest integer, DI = -40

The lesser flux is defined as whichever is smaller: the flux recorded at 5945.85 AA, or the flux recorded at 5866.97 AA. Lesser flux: 10.9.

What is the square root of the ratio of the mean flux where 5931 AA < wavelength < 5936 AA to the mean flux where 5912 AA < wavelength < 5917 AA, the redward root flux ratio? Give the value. 1.07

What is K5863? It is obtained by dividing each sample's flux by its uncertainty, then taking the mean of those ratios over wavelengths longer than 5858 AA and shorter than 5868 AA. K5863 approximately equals 11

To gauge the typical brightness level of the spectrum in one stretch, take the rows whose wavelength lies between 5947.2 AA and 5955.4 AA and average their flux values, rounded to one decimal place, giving 13.8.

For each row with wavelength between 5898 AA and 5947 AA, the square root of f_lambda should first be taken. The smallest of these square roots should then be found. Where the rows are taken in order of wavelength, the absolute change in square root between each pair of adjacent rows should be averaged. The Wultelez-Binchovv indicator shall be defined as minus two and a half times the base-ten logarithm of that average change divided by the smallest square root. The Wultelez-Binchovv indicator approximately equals 3.24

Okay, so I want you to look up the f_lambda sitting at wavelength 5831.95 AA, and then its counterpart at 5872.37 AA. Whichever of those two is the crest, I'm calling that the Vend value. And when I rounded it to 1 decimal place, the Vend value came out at 15.1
